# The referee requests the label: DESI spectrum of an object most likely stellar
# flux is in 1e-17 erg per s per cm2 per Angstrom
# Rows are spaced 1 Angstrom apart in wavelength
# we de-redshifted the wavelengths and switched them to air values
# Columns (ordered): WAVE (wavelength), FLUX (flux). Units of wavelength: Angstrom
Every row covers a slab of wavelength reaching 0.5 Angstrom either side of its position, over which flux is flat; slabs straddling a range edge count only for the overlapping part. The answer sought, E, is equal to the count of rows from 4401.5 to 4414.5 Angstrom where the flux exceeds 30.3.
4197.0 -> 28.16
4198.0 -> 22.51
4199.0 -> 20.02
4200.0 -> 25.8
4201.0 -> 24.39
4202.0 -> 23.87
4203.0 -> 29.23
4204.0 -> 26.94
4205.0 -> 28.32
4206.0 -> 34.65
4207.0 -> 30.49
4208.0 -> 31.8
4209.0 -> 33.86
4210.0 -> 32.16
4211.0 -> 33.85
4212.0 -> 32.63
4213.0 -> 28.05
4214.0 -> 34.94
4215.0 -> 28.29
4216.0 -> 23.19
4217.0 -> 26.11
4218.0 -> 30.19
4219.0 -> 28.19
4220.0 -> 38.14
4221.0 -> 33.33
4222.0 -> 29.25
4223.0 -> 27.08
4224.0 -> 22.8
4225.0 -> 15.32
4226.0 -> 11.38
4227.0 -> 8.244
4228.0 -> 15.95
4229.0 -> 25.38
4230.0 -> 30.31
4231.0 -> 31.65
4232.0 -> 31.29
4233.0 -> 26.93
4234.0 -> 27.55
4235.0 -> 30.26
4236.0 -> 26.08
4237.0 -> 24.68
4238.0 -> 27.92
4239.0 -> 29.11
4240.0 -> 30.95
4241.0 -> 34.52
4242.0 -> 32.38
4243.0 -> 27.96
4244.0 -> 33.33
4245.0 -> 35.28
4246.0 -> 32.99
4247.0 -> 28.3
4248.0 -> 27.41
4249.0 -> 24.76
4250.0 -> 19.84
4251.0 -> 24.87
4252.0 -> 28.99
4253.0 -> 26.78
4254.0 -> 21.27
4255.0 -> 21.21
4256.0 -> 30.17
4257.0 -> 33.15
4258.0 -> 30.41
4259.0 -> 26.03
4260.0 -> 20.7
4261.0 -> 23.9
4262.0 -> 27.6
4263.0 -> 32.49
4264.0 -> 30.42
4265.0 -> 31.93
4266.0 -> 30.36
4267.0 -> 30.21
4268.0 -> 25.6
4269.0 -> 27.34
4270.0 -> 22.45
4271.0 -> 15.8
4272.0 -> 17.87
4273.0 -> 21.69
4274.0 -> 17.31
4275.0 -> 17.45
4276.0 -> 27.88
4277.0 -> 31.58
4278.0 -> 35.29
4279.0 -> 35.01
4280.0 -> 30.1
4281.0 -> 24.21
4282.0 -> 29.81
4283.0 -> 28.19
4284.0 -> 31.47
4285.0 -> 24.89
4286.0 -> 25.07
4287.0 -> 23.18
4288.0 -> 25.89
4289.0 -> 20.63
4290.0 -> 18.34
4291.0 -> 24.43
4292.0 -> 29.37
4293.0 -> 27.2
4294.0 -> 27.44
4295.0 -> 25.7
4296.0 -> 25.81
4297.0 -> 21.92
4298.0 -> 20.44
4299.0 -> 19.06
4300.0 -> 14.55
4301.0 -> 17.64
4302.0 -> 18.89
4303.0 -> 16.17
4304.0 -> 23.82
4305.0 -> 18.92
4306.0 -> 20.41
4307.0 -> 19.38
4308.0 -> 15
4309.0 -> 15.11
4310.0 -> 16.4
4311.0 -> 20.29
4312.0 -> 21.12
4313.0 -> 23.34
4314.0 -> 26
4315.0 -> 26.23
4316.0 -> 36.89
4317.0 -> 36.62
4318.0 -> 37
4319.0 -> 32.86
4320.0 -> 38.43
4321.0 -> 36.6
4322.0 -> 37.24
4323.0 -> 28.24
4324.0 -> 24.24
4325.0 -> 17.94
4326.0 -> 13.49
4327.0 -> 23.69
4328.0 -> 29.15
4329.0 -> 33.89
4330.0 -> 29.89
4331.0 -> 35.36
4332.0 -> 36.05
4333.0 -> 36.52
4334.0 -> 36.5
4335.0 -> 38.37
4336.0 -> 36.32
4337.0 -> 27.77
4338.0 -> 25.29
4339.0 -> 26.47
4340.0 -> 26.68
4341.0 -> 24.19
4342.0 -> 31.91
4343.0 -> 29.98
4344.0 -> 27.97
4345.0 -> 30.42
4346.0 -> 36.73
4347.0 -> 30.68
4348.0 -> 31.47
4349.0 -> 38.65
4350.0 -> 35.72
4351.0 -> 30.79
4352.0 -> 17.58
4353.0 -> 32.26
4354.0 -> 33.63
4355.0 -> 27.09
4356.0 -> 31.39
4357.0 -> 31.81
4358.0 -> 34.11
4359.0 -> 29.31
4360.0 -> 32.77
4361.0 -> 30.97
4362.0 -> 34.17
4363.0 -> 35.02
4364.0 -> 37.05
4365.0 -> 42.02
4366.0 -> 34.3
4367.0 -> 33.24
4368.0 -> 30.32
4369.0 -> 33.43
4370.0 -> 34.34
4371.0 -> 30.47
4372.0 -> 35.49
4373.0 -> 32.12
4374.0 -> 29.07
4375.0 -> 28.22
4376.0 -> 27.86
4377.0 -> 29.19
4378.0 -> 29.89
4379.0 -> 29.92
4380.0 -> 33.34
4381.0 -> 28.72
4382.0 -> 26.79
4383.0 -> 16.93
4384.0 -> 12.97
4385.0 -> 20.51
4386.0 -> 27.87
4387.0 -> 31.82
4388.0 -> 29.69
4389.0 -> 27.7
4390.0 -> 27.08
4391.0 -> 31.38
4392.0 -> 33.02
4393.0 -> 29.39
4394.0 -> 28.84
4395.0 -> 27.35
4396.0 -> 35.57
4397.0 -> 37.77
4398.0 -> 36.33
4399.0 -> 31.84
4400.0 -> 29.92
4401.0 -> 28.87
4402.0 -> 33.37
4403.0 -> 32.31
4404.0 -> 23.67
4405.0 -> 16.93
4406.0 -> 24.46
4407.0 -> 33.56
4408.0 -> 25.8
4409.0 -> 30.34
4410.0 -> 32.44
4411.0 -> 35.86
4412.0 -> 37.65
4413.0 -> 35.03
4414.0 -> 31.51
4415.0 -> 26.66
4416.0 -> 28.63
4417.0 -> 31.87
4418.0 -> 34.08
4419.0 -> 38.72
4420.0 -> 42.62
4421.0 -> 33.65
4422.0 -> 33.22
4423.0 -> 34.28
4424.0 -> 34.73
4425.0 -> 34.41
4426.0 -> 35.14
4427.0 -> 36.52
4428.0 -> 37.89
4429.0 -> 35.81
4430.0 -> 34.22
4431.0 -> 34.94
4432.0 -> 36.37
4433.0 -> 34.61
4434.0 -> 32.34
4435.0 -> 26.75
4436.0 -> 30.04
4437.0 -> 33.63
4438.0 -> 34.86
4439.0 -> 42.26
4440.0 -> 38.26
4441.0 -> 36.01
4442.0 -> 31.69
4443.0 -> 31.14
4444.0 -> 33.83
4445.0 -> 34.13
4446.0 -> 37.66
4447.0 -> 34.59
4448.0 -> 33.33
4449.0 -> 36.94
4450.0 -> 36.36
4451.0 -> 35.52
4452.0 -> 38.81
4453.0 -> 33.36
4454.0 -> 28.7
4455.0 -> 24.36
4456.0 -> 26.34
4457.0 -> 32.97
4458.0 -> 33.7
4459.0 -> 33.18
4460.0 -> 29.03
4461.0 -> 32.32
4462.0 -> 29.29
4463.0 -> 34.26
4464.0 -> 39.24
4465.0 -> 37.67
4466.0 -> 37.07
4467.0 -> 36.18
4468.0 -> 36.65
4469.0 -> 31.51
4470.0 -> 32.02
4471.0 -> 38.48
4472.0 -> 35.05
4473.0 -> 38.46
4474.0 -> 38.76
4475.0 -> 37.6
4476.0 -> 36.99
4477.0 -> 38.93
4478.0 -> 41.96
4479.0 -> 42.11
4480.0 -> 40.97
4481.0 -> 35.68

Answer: 9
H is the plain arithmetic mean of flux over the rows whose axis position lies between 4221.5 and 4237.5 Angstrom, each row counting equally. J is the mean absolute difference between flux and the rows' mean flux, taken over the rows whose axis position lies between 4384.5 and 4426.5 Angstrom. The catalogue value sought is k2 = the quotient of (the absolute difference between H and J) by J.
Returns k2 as 5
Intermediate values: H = 24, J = 3.8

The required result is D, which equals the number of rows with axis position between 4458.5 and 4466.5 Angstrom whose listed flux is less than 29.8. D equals 2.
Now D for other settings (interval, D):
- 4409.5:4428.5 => 2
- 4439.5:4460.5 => 4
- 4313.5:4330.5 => 8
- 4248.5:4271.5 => 15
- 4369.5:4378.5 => 4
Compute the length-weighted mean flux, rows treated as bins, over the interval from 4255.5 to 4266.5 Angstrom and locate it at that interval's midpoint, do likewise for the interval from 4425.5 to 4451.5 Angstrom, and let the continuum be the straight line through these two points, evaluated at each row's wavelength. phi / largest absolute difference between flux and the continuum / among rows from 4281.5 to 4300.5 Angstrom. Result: 15.6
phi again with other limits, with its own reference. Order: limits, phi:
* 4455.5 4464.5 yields 9.1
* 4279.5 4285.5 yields 5.3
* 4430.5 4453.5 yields 7.9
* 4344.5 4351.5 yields 6.9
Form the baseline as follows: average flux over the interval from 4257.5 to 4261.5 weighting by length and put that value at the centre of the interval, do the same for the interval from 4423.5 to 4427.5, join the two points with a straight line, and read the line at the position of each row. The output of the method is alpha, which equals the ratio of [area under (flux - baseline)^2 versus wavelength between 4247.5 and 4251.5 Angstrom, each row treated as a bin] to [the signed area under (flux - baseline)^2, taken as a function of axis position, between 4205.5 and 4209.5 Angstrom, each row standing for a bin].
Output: 0.1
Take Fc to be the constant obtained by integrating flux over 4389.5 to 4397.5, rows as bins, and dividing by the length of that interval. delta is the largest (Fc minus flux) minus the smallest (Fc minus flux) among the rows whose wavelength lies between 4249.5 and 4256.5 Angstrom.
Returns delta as 10.3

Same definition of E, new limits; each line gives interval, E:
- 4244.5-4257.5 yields 3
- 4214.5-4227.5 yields 2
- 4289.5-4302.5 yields 0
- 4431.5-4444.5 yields 11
